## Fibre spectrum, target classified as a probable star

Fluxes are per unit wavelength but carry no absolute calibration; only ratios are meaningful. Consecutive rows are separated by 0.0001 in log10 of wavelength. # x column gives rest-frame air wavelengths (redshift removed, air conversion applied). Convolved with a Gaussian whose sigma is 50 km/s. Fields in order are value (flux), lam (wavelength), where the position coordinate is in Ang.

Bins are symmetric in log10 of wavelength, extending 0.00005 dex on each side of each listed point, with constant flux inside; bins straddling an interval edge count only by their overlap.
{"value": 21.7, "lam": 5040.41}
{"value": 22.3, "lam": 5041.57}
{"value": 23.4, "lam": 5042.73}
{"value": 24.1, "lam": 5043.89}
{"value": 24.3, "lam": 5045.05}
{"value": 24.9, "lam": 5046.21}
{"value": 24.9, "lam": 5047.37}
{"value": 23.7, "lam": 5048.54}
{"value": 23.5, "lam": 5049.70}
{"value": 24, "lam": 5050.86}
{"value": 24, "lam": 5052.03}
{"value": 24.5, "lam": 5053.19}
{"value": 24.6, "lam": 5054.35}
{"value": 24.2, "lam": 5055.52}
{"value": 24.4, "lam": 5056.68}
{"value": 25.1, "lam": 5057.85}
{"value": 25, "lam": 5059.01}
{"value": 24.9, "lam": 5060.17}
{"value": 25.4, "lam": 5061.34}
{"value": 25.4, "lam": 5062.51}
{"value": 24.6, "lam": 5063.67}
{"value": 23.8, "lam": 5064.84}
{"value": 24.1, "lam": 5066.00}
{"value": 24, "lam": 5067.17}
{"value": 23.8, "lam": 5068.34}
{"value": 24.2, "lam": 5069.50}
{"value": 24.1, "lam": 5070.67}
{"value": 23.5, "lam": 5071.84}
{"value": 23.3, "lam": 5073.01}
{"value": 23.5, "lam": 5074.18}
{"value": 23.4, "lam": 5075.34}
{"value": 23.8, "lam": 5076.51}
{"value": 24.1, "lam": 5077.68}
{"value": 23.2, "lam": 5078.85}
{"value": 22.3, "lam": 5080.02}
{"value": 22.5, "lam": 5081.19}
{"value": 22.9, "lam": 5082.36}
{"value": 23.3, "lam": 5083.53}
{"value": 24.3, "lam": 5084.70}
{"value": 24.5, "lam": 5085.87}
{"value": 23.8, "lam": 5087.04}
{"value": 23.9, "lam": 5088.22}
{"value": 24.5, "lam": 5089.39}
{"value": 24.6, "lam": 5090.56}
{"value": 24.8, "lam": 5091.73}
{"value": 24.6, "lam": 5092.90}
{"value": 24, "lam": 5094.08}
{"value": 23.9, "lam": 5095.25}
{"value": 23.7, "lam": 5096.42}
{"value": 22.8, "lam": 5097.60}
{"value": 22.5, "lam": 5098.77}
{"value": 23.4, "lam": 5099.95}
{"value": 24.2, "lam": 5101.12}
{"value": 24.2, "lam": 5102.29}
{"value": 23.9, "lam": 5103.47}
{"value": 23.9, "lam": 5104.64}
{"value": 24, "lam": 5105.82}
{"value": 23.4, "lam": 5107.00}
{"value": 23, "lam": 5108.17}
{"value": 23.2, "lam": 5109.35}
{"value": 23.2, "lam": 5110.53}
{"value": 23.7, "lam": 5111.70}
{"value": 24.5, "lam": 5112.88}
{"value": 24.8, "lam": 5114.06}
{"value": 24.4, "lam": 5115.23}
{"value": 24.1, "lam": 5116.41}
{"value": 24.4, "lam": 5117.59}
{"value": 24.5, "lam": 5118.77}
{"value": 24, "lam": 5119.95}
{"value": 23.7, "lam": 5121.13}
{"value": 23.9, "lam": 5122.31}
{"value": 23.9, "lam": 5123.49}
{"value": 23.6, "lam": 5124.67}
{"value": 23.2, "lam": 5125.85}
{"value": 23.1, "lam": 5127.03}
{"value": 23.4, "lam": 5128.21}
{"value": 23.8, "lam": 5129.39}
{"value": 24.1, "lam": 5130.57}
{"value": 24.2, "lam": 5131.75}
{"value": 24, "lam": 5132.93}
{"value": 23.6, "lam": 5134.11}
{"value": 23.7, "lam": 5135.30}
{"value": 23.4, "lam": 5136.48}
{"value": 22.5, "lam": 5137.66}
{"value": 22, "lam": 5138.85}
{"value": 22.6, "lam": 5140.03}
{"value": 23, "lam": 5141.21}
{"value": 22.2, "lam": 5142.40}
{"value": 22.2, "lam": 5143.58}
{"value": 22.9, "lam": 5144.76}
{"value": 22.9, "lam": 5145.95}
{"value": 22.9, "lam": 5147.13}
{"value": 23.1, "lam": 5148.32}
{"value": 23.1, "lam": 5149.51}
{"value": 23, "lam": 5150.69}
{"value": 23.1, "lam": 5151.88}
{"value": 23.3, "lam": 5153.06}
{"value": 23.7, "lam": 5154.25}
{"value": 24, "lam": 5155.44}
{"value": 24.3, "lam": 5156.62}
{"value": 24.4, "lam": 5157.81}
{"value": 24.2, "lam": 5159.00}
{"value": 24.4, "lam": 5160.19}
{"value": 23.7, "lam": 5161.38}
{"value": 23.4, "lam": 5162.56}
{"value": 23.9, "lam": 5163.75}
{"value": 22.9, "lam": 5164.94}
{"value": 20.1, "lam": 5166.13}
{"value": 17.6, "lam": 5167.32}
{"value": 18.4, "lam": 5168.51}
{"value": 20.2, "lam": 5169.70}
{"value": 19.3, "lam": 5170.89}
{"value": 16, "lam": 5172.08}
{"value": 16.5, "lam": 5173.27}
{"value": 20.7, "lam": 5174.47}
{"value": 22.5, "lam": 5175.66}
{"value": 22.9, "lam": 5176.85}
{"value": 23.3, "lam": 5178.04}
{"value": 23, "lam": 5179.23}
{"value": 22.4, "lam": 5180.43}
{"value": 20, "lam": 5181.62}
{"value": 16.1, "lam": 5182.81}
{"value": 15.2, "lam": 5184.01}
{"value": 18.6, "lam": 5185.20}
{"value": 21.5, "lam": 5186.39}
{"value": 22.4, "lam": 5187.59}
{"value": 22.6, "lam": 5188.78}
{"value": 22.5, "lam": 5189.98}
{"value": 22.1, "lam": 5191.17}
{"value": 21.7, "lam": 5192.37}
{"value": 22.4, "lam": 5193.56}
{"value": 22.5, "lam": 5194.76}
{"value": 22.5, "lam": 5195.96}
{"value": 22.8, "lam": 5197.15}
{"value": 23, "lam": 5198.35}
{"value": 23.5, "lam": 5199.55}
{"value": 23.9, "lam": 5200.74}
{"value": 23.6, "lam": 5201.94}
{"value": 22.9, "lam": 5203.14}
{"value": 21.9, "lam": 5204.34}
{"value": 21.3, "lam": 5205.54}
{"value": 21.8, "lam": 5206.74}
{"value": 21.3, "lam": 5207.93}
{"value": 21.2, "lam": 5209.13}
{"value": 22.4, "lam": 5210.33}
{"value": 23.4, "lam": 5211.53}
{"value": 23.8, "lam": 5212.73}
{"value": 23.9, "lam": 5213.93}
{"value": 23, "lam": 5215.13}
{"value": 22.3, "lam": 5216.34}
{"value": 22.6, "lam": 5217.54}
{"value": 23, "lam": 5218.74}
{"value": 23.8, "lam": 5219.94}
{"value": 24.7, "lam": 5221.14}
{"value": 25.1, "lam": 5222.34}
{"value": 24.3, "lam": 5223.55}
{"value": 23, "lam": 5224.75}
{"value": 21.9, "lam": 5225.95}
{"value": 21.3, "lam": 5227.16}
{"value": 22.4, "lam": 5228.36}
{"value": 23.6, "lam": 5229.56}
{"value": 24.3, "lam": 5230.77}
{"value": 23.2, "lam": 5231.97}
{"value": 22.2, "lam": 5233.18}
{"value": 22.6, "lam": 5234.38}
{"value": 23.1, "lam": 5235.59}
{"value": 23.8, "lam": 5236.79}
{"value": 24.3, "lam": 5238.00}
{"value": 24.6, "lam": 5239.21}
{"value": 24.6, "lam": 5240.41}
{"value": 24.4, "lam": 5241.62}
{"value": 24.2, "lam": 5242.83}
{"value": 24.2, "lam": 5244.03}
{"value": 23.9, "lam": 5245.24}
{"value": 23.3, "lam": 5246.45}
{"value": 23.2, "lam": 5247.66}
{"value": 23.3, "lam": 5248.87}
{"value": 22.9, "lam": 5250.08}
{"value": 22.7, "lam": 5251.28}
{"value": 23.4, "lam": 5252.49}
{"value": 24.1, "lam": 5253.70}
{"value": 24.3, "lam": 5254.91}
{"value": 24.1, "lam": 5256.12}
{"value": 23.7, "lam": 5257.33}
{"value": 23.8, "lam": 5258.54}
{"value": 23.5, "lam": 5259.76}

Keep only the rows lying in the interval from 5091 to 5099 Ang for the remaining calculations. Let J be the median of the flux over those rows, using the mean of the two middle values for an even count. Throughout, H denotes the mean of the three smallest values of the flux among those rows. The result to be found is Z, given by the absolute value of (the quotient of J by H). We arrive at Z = 1.04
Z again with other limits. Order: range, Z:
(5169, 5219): 1.42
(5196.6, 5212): 1.07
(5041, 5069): 1.05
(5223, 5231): 1.05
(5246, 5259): 1.02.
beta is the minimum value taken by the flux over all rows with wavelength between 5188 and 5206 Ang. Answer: 21.3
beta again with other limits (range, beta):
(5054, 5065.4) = 23.8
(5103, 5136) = 23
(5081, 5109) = 22.5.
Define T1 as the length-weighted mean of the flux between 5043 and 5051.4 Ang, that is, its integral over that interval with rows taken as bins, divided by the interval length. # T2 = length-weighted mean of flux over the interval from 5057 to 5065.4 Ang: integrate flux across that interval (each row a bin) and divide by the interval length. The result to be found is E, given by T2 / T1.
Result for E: 1.03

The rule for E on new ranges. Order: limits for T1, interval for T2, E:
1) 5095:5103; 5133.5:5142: 0.98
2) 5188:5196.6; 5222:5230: 1.03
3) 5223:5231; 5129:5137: 1.04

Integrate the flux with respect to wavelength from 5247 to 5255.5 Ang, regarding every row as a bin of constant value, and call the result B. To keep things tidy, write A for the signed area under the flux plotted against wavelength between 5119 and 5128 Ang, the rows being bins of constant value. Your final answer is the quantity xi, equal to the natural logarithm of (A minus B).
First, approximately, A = 213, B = 199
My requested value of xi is 2.62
